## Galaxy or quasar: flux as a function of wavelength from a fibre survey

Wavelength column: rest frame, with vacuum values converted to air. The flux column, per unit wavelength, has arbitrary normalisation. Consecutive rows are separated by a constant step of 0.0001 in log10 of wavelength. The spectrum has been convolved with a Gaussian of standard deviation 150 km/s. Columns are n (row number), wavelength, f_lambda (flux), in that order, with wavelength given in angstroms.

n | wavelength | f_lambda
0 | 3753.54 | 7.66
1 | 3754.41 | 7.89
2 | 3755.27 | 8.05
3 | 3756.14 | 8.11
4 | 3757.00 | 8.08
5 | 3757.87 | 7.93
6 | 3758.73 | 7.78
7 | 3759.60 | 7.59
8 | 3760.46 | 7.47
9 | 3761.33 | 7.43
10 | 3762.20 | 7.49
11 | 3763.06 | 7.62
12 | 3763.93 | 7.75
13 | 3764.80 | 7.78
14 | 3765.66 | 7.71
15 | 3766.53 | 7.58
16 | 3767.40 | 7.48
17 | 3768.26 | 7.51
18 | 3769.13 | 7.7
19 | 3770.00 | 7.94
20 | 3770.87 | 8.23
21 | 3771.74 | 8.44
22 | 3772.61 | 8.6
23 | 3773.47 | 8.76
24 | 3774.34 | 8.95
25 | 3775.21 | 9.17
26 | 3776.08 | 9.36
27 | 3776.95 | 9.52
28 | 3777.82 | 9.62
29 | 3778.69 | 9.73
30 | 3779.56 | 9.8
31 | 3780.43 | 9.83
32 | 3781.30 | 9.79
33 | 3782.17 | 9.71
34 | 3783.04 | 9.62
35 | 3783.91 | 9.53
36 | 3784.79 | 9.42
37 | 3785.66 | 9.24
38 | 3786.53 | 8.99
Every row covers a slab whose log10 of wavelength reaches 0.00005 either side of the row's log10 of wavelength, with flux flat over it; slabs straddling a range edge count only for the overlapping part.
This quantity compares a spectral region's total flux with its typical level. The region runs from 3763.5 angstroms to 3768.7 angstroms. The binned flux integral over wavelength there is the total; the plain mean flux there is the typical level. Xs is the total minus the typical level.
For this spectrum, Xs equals 32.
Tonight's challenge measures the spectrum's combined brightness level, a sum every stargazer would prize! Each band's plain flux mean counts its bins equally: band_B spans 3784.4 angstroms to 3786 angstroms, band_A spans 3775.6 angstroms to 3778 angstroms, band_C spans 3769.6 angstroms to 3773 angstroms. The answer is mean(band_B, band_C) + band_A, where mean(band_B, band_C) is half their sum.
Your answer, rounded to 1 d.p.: 18.3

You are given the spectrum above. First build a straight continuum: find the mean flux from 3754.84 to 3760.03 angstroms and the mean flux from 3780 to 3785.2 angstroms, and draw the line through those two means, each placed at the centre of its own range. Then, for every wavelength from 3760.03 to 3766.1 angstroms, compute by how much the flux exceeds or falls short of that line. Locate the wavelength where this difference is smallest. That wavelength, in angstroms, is 3765.66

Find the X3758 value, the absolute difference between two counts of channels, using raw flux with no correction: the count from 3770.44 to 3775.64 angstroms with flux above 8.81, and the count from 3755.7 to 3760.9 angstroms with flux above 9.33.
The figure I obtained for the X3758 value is 2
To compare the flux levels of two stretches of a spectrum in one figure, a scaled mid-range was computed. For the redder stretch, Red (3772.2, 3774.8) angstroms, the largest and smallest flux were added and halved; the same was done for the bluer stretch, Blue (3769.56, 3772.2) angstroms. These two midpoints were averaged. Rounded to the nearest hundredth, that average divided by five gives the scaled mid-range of 1.70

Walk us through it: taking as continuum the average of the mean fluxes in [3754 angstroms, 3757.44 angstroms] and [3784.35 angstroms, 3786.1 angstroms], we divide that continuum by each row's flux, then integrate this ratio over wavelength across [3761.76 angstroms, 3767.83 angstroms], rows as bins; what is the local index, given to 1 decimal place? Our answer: 6.9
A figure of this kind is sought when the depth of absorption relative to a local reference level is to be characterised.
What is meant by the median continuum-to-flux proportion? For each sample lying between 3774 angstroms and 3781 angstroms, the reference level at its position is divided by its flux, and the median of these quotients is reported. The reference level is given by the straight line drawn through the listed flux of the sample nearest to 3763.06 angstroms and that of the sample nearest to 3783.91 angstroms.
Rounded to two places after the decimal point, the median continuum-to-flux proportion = 0.94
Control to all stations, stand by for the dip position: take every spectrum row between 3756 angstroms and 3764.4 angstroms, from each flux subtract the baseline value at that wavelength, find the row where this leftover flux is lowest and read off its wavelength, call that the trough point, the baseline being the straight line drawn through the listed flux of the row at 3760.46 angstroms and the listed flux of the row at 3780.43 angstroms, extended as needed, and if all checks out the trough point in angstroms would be 3762.20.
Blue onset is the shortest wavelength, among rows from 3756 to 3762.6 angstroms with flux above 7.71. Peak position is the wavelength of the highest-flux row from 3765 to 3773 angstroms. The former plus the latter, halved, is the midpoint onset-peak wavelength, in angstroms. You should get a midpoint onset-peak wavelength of 3764.4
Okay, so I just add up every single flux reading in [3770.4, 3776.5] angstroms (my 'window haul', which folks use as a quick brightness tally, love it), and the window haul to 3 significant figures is 61.5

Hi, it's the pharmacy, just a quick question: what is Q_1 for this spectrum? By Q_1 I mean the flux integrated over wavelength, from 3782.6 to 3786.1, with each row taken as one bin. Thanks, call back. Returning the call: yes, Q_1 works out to 33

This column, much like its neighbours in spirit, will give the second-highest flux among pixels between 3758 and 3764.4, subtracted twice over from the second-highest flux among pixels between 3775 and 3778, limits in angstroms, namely -5.98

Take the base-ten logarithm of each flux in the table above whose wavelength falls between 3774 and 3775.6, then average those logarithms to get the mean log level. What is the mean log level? 0.957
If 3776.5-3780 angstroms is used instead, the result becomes 0.985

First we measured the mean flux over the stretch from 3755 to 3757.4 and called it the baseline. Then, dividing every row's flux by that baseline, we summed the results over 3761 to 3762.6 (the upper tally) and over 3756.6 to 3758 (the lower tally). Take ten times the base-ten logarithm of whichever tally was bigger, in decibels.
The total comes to 2.97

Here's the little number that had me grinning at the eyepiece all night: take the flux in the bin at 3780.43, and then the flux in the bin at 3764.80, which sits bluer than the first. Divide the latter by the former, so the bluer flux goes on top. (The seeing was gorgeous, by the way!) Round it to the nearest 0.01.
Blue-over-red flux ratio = 0.79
